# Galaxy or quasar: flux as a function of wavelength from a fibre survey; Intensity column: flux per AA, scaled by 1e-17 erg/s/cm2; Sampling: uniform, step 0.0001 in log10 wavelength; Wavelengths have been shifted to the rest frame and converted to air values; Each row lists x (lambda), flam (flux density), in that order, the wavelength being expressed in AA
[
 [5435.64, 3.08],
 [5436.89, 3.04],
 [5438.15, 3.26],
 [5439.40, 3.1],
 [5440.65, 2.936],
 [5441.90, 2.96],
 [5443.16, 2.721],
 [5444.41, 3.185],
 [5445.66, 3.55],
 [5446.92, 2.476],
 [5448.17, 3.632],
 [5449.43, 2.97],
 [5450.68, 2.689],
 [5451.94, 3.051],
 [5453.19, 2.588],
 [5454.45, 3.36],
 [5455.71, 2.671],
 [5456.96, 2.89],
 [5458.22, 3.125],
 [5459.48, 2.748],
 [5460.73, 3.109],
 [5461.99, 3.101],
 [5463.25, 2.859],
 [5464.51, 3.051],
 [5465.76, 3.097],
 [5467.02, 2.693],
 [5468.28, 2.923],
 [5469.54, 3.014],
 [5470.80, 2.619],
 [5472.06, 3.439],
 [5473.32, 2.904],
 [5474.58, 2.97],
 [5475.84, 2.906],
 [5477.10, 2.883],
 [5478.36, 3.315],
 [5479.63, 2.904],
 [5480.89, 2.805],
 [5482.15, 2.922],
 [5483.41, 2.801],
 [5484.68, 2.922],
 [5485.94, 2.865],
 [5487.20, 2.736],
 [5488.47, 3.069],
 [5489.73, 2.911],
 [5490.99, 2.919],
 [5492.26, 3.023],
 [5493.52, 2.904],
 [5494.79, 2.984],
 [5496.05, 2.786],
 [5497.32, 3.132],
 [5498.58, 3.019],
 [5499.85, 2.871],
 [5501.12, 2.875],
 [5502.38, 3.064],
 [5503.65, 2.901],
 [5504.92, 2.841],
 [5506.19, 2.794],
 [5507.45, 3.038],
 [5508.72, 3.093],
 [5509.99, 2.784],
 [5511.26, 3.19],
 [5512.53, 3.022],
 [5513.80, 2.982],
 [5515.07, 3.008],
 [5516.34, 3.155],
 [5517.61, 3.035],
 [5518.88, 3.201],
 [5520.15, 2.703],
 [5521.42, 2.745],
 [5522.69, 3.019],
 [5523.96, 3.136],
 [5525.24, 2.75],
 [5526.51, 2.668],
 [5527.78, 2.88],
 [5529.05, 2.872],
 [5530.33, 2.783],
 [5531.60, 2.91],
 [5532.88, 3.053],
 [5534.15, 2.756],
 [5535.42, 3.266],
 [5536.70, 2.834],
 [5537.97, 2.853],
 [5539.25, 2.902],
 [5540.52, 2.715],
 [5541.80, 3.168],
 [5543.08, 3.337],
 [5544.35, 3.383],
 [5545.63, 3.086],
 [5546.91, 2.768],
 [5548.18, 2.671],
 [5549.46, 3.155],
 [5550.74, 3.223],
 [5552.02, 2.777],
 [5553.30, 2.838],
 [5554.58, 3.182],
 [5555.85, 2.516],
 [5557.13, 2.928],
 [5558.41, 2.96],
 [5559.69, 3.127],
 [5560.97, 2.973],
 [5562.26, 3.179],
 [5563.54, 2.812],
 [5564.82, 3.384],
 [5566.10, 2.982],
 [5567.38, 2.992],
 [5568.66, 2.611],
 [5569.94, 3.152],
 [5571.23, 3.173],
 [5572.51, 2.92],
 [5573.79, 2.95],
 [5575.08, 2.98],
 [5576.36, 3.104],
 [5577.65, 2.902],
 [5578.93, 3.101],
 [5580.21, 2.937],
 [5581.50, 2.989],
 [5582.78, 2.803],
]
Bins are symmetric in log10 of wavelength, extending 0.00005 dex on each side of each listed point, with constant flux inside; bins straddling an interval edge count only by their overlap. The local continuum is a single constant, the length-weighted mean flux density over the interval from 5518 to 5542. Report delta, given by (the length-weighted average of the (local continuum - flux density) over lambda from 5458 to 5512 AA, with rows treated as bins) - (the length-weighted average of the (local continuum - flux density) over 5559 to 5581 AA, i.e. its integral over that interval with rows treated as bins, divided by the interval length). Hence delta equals 0.07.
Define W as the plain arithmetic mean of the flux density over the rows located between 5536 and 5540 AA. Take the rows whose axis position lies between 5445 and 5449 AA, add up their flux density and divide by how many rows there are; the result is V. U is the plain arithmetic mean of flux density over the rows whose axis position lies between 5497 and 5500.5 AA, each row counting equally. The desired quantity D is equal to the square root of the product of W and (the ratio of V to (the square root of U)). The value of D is 2.305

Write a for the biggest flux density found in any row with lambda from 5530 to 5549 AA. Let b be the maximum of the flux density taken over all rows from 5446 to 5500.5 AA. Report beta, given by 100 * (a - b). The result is -25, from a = 3.383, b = 3.632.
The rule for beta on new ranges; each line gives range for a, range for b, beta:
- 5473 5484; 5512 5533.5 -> 11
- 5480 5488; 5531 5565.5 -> -46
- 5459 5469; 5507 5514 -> -8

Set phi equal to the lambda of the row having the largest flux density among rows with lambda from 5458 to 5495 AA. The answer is 5472.06 AA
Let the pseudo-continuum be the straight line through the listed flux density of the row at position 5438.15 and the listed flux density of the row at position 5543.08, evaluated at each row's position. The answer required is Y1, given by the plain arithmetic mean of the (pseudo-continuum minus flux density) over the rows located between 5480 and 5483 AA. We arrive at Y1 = 0.43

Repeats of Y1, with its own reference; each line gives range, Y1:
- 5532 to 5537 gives 0.35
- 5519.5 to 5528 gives 0.48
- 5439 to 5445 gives 0.28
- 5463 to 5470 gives 0.34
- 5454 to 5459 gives 0.26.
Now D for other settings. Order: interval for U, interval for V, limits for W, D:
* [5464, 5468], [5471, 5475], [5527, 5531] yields 2.268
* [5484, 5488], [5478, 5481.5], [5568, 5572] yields 2.306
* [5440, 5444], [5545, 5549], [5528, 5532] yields 2.188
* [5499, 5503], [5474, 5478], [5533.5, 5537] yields 2.243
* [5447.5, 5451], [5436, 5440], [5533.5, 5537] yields 2.293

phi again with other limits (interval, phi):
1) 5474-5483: 5478.36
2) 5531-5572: 5564.82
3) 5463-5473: 5472.06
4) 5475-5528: 5478.36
